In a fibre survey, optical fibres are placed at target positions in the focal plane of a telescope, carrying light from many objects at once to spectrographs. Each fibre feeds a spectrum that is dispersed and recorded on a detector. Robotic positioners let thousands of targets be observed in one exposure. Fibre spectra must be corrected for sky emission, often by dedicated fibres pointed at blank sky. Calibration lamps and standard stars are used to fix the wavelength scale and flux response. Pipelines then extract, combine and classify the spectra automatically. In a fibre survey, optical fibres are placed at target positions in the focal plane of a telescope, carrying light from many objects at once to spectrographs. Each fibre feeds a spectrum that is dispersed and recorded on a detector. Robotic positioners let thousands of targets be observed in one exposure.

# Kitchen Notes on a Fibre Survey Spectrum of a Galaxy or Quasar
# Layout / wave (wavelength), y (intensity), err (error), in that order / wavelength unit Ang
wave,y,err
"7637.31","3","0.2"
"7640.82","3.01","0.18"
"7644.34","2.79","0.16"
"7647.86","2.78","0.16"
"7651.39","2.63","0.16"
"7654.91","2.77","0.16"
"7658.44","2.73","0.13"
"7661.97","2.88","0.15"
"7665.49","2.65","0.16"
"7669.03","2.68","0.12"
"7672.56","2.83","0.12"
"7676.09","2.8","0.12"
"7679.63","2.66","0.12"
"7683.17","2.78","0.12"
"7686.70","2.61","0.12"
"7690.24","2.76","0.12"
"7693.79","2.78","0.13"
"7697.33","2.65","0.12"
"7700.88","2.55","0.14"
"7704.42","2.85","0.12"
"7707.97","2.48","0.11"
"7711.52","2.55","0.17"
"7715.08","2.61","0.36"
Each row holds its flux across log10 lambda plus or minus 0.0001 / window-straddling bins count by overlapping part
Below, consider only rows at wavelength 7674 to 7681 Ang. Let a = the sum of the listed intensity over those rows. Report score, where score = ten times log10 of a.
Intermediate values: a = 5.46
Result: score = 7.37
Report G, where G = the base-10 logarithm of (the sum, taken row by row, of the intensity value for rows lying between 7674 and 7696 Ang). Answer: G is 1.21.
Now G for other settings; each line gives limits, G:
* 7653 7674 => 1.22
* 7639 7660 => 1.22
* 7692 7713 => 1.20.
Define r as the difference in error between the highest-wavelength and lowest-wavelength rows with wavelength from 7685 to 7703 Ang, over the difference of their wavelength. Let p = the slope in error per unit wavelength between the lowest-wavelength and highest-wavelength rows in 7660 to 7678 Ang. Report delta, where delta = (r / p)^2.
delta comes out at 0.4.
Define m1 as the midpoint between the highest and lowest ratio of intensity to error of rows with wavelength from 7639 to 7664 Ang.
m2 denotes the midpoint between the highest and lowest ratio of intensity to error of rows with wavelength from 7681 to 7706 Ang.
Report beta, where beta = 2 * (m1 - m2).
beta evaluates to -4.5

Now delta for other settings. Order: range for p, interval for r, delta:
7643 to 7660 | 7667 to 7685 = 0.0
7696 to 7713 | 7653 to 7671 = 0.6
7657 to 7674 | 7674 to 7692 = 0.0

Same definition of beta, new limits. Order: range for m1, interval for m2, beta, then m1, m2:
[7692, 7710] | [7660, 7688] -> 1.8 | 21.0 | 20.1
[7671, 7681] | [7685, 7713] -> 7.0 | 22.9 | 19.4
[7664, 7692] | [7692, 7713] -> 1.4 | 20.1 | 19.4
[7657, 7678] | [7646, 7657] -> 6.3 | 20.1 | 16.9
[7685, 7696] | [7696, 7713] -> 5.6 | 22.2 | 19.4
